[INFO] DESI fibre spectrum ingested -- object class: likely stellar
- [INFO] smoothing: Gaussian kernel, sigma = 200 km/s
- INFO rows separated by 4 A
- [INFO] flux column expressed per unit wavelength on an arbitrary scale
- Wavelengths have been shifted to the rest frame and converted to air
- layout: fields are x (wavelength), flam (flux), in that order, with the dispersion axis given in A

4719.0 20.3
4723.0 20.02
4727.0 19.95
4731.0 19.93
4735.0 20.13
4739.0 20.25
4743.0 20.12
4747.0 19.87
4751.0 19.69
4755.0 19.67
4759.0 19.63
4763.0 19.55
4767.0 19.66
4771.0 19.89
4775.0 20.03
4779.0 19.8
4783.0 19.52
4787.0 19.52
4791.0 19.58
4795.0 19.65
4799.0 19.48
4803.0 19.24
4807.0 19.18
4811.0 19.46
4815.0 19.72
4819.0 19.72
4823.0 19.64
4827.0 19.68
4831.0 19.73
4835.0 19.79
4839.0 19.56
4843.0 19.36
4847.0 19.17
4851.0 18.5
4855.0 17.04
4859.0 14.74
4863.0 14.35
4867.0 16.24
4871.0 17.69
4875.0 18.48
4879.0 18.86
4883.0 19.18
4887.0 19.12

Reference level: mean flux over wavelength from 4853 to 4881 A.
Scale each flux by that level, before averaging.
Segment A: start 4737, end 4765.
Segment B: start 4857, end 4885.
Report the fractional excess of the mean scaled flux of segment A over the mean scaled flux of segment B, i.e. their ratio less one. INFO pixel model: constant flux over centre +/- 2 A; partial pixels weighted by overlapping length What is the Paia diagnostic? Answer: 0.16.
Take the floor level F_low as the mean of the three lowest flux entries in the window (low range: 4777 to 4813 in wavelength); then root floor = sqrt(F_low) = 4.39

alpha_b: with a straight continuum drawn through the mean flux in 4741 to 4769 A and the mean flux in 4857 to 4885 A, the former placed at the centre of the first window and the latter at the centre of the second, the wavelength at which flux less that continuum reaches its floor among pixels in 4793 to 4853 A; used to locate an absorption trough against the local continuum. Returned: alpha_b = 4803.0 A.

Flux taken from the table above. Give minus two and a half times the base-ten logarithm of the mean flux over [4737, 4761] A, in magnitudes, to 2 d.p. -3.25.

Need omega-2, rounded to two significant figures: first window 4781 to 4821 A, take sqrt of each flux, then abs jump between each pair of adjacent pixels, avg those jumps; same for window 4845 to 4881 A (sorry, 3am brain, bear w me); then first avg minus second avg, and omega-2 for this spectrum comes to -0.13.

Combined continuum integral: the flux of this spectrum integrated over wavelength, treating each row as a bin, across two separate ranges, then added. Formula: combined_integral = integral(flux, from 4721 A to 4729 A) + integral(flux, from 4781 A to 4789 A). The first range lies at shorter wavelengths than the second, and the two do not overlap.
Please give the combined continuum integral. 316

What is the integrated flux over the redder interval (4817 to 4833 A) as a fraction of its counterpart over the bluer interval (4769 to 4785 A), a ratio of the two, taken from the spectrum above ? 0.99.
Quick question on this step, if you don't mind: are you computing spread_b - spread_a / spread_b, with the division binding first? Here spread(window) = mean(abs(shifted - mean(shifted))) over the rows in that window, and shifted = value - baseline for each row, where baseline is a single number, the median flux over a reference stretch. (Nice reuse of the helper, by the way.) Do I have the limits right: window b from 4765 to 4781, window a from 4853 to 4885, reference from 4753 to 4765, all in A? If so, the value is -13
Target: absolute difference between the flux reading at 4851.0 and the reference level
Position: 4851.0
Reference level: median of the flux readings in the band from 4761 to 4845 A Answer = 1.1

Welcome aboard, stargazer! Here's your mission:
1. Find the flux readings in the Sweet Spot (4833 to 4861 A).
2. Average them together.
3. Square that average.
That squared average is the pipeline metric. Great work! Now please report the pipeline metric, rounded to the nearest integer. 335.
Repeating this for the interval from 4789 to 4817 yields 379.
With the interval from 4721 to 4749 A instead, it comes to 402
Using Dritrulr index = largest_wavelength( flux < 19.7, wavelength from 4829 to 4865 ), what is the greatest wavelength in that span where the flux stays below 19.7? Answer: 4863.0 A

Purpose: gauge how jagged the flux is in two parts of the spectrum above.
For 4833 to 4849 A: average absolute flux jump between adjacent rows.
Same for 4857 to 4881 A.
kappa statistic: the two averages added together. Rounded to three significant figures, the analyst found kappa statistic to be 1.19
